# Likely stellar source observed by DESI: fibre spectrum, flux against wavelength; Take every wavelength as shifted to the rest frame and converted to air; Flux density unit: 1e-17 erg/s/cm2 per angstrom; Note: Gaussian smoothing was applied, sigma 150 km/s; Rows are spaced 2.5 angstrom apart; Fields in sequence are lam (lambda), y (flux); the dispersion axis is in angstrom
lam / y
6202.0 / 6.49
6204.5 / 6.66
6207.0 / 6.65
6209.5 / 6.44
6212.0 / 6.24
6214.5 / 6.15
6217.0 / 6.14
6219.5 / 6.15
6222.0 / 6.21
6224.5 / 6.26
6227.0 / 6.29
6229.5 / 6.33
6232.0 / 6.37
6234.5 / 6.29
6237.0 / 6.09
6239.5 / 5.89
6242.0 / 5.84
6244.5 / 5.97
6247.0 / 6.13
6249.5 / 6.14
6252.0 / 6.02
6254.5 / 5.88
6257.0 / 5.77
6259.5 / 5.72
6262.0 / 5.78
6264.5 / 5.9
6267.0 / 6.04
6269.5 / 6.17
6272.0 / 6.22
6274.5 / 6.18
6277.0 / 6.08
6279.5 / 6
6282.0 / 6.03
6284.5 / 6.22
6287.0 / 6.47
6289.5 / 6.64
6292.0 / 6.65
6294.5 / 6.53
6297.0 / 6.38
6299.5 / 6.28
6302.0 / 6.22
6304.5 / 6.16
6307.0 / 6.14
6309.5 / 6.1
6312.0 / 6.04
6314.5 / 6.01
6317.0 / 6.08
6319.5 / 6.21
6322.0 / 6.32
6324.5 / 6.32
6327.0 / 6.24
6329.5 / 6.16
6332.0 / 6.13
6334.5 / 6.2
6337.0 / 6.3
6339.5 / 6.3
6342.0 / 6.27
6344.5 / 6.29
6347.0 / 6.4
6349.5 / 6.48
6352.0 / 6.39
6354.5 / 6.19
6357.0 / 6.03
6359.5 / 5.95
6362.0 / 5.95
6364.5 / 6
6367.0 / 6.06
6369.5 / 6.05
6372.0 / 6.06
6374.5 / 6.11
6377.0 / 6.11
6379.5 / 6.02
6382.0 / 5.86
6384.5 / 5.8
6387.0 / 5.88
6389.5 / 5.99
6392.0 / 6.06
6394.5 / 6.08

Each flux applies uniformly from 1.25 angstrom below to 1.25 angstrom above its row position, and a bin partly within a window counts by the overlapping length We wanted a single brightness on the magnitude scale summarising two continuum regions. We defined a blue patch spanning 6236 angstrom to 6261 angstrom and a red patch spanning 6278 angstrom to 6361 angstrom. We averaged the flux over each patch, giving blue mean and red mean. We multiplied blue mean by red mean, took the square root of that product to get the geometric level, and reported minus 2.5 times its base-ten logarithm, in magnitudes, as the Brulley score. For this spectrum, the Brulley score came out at -1.962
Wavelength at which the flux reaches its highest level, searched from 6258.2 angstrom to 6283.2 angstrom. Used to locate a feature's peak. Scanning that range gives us 6272.0 angstrom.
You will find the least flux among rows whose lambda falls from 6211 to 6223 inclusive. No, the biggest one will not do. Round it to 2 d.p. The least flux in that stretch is 6.14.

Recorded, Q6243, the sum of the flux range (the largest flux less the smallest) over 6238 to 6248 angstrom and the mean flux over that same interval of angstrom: 6.25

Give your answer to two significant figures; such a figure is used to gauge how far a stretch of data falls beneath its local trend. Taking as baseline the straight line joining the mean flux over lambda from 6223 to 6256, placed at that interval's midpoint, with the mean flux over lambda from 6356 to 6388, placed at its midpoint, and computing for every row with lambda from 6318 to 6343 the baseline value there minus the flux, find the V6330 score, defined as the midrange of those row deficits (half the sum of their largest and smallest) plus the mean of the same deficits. -0.41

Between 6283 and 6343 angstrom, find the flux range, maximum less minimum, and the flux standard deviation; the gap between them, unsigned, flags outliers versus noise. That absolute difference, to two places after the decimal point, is 0.47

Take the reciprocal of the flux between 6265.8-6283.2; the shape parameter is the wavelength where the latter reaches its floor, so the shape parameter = 6272.0 angstrom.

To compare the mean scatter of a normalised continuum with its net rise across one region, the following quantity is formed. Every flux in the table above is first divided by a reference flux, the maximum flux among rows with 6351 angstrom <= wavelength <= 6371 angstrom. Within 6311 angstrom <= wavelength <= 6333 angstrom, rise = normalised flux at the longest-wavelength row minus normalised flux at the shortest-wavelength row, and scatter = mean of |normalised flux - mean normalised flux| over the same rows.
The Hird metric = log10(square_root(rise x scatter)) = -1.8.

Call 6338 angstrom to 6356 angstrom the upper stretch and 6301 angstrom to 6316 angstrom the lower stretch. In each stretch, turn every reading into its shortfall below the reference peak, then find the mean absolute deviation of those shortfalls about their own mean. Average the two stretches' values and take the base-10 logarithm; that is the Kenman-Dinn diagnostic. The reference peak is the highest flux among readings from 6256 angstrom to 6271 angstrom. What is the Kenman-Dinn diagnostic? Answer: -1.2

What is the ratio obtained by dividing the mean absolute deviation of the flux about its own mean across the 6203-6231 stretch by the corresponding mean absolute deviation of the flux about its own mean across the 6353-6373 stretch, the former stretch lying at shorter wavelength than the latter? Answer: 2.7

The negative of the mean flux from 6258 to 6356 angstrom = -6.21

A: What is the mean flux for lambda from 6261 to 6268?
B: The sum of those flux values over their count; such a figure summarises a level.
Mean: 5.9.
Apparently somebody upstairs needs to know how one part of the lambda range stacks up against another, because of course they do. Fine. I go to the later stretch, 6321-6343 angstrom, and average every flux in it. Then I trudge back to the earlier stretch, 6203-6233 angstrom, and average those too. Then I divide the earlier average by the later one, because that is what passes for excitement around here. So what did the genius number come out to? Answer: 1.01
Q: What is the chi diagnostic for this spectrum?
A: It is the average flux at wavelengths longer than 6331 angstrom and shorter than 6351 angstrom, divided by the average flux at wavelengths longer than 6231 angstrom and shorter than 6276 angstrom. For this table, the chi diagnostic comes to 1.046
